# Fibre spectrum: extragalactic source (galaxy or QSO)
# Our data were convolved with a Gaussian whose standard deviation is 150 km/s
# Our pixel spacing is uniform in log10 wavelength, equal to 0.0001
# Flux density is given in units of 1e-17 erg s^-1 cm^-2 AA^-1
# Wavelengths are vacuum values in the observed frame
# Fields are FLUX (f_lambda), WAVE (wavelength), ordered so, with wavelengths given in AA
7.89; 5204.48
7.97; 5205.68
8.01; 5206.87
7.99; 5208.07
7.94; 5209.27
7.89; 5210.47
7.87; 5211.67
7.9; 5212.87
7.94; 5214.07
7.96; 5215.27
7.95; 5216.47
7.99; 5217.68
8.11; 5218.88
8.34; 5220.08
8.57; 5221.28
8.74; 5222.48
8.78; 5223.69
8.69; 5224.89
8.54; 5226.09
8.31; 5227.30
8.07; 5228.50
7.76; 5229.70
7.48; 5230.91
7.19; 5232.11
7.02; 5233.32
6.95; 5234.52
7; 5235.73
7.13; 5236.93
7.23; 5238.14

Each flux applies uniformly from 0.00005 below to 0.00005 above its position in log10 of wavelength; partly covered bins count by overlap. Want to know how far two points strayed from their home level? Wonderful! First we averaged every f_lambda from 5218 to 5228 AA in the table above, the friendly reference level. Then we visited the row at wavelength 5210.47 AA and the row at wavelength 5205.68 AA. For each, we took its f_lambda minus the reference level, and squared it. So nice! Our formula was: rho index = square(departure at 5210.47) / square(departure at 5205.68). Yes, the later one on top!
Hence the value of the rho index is 1.3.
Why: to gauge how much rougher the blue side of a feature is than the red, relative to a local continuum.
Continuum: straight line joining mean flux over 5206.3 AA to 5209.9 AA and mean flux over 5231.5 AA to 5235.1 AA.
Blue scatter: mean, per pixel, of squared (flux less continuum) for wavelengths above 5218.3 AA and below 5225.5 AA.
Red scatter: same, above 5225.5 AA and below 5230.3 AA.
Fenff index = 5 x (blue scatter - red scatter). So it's 1.7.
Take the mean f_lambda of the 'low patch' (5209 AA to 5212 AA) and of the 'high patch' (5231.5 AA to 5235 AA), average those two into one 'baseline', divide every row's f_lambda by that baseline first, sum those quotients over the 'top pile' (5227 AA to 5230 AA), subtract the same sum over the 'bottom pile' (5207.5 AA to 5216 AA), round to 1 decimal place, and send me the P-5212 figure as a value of -4.2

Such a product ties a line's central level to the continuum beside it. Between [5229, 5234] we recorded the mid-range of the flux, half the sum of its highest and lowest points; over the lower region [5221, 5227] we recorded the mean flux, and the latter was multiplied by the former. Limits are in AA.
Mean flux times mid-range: 64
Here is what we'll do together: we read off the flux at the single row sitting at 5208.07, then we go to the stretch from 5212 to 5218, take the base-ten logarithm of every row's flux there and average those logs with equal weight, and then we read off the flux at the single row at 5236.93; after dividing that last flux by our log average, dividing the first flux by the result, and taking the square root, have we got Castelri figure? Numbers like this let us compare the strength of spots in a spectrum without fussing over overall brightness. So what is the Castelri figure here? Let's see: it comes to 1.004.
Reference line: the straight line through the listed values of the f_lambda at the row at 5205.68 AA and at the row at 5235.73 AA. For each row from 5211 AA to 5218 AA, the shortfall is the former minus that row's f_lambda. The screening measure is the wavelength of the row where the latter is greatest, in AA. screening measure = 5211.67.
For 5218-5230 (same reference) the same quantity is 5229.70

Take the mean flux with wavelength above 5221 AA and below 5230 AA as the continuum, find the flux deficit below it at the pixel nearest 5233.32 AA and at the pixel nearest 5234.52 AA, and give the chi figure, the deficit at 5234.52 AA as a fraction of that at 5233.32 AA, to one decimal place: 1.0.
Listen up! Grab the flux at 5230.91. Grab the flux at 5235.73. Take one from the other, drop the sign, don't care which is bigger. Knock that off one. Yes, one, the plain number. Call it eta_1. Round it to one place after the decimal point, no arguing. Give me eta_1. 0.5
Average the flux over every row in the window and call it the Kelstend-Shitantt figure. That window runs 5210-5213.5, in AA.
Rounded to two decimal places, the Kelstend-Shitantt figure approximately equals 7.89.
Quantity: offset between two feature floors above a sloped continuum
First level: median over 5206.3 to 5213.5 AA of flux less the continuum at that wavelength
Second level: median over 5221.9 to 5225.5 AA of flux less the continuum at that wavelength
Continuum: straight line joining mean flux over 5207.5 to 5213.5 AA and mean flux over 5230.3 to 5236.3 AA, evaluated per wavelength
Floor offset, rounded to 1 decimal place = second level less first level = 1.3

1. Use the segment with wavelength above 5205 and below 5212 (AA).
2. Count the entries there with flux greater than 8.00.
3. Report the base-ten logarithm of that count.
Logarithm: 0.0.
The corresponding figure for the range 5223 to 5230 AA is 0.7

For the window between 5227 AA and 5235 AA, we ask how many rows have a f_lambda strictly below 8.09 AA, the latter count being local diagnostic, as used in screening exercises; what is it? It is 6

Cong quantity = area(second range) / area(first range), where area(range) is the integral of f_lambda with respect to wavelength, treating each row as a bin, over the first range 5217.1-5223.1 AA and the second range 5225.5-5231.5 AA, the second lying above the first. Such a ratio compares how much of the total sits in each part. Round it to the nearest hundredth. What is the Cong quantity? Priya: 0.96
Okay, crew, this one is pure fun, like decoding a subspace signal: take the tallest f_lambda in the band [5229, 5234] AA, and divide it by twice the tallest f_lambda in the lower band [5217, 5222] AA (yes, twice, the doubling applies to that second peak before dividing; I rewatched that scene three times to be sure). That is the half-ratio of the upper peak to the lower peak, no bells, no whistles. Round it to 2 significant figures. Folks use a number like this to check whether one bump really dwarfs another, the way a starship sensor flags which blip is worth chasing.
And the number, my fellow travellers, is 0.45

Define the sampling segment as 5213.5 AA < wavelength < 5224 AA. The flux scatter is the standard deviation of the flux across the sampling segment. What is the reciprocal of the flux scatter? 3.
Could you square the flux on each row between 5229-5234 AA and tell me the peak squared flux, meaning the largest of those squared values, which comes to 60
